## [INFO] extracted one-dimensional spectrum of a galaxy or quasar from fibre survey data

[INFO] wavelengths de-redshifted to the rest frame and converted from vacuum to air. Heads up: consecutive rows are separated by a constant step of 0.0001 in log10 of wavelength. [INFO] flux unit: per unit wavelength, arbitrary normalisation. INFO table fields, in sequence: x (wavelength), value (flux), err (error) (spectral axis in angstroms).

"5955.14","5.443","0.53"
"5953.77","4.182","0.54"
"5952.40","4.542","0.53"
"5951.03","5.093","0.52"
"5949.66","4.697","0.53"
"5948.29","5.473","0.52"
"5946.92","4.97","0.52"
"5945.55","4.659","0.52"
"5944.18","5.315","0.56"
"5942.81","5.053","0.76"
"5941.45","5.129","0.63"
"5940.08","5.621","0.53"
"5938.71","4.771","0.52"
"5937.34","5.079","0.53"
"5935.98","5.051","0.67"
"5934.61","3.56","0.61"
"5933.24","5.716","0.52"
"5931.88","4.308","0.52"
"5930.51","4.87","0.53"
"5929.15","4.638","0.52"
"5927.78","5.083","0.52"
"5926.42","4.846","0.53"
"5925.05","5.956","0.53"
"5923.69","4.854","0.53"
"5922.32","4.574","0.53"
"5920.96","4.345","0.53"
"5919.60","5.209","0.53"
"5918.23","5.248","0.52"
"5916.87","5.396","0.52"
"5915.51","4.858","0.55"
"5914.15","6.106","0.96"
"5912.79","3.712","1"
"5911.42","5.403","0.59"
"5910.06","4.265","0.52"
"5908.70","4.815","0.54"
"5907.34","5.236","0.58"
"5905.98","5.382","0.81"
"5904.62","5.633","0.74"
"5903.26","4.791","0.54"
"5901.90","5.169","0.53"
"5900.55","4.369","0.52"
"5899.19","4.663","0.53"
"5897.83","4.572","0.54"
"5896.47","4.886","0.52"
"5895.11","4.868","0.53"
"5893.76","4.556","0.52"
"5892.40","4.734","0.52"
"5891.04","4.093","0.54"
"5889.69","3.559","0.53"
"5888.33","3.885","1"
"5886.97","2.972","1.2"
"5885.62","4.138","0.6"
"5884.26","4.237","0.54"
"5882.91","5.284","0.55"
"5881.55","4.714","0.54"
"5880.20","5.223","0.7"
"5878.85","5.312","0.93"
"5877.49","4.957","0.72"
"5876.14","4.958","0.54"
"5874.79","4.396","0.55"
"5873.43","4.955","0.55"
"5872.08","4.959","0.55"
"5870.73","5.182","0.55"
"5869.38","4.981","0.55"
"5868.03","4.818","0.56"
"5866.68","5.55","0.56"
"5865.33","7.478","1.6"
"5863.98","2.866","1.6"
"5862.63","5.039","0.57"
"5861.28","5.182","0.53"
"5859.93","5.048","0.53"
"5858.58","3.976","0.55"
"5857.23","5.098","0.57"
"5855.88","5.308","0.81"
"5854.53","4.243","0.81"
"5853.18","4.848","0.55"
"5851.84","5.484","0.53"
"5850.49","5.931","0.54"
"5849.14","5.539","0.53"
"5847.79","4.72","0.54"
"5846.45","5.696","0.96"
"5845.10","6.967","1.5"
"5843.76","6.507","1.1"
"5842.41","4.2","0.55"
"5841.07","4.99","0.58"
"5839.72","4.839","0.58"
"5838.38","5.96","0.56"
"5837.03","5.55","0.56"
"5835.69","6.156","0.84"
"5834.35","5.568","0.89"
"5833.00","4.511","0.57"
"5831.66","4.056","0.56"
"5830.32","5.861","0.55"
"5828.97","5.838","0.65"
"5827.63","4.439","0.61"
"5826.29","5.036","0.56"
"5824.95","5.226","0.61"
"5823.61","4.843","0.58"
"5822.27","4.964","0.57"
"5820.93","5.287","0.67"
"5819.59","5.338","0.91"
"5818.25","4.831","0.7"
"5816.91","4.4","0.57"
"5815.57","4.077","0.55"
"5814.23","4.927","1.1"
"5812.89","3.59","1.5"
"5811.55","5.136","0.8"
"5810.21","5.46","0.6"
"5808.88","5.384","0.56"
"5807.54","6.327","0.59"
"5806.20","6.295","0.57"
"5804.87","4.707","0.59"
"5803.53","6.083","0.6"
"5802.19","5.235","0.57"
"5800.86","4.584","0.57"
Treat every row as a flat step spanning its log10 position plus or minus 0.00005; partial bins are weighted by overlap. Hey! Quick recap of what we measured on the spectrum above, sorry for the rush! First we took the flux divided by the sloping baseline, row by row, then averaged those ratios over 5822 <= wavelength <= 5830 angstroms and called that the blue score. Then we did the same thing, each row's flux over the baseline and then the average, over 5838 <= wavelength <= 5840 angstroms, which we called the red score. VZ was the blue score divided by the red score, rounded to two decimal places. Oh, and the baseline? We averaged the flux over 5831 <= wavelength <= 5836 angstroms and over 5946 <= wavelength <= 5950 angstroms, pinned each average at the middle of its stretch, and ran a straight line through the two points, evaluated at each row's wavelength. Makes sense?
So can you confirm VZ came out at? 0.94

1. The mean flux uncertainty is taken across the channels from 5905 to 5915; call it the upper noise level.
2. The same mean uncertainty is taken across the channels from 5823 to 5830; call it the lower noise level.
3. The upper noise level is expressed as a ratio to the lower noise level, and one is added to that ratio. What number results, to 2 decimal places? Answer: 2.19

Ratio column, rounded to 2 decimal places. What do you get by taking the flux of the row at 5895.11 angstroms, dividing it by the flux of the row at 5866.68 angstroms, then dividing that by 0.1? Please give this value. 8.77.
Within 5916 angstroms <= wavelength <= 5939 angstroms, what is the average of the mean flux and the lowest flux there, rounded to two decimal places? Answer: 4.24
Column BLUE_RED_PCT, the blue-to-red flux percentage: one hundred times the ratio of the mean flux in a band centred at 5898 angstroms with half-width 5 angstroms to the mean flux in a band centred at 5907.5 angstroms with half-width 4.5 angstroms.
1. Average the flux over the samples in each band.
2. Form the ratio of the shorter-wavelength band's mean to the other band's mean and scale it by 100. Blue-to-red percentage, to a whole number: 93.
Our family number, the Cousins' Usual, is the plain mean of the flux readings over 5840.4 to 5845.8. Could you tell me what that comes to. 5.67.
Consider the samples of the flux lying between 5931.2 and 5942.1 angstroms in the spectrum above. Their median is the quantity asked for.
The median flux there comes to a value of 5.065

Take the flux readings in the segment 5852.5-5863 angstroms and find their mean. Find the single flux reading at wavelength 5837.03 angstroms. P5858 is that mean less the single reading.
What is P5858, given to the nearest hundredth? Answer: -0.71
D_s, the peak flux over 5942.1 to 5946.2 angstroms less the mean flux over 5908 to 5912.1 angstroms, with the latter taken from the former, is 0.5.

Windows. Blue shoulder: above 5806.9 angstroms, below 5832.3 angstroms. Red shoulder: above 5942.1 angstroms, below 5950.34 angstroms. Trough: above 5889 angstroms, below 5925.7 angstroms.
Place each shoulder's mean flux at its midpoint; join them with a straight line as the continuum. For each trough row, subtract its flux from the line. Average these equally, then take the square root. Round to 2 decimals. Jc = 0.40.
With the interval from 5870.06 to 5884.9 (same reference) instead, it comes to 0.30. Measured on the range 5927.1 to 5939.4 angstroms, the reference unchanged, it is 0.49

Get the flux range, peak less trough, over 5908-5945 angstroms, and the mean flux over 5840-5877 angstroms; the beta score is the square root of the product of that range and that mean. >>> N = 3.62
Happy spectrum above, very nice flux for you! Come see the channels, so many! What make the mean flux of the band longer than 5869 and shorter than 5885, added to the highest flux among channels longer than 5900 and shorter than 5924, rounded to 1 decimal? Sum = 11.0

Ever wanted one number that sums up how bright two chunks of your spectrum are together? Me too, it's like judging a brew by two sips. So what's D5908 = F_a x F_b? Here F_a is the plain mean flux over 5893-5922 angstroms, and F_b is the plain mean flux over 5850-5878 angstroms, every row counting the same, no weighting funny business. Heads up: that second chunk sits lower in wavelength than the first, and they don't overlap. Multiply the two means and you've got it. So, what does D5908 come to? 24.7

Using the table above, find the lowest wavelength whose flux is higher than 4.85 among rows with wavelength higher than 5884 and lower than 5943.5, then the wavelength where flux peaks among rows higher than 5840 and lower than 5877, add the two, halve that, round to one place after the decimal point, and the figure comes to 5880.2 angstroms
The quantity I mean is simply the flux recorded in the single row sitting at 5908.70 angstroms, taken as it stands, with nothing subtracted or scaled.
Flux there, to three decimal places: 4.815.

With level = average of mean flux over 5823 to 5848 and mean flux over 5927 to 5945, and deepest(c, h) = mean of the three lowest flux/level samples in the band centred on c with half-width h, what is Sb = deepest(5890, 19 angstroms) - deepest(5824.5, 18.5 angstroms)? -0.085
